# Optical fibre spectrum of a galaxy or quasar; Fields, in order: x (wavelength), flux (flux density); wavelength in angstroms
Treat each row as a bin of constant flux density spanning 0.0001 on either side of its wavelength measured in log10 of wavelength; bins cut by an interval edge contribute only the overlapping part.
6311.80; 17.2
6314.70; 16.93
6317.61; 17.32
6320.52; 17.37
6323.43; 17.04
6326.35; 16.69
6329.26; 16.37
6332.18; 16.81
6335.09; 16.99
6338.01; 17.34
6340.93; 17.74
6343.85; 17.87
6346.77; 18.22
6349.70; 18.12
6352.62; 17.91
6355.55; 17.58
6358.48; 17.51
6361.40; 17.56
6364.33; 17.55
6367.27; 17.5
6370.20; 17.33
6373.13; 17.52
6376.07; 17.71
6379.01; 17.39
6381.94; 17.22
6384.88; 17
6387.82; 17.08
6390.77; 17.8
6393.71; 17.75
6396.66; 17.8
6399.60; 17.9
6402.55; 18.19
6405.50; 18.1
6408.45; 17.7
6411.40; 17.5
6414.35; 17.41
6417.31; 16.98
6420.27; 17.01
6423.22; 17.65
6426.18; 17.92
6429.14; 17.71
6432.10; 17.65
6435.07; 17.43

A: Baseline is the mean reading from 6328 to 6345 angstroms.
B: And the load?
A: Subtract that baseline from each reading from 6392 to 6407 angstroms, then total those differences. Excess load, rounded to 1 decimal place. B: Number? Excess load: 3.8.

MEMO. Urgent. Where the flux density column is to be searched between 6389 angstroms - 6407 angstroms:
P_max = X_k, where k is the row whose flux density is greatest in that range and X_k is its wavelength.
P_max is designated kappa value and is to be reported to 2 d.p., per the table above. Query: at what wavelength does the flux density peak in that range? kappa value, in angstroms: 6402.55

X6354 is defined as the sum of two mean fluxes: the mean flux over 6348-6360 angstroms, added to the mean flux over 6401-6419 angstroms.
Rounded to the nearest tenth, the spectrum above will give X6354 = 35.4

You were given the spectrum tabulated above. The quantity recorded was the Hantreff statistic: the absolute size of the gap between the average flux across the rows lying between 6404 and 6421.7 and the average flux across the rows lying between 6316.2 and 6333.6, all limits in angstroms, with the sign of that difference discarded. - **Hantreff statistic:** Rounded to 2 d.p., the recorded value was 0.52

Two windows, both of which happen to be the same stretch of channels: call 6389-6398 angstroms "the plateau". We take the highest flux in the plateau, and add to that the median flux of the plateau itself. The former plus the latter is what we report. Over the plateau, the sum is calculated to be 35.60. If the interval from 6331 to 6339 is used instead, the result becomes 34.33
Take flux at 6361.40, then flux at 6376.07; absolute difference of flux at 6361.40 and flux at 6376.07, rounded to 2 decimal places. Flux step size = 0.15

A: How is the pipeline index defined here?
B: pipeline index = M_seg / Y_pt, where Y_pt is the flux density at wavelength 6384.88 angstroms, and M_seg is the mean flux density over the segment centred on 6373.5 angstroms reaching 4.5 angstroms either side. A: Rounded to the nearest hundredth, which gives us 1.03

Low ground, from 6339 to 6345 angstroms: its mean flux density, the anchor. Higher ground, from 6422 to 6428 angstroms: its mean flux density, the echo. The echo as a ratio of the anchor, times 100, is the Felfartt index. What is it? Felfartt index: 100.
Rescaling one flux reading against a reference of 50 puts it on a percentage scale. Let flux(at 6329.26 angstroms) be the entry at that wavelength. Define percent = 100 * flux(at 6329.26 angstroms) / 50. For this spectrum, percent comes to 32.7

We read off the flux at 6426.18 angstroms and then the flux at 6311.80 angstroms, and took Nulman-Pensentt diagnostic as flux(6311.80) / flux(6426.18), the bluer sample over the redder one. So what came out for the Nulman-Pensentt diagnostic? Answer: 0.96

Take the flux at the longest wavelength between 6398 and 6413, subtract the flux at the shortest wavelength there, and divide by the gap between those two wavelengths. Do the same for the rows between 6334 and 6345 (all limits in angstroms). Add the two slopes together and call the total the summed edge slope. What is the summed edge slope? 0.07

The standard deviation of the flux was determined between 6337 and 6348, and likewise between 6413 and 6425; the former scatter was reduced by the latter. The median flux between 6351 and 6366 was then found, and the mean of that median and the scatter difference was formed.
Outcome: 8.80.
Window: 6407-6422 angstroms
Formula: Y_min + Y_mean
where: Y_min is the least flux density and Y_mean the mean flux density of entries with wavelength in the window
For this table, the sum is 34.3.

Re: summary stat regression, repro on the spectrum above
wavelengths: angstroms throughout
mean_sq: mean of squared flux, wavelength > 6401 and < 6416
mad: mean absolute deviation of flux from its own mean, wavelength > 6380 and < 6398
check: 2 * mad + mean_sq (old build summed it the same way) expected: 317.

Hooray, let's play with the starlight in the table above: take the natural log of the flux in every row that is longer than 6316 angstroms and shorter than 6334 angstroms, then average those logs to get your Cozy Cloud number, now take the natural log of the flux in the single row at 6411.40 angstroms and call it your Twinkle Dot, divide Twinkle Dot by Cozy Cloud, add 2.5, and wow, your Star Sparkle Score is 3.512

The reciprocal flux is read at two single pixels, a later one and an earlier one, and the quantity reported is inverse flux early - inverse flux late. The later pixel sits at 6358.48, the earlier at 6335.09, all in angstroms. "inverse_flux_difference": 0.0017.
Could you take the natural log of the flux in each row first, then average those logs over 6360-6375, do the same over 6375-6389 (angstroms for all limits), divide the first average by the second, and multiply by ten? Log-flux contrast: 10.04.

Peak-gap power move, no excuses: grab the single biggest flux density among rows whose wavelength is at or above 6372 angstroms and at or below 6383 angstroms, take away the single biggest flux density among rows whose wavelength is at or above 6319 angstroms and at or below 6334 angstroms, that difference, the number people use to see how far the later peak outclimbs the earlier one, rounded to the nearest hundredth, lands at 0.34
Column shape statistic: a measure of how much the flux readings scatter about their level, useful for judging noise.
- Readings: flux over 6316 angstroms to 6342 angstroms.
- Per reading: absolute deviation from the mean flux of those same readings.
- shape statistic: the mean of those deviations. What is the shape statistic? 0.33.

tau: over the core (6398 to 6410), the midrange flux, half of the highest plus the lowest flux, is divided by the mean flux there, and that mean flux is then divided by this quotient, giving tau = 18.0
